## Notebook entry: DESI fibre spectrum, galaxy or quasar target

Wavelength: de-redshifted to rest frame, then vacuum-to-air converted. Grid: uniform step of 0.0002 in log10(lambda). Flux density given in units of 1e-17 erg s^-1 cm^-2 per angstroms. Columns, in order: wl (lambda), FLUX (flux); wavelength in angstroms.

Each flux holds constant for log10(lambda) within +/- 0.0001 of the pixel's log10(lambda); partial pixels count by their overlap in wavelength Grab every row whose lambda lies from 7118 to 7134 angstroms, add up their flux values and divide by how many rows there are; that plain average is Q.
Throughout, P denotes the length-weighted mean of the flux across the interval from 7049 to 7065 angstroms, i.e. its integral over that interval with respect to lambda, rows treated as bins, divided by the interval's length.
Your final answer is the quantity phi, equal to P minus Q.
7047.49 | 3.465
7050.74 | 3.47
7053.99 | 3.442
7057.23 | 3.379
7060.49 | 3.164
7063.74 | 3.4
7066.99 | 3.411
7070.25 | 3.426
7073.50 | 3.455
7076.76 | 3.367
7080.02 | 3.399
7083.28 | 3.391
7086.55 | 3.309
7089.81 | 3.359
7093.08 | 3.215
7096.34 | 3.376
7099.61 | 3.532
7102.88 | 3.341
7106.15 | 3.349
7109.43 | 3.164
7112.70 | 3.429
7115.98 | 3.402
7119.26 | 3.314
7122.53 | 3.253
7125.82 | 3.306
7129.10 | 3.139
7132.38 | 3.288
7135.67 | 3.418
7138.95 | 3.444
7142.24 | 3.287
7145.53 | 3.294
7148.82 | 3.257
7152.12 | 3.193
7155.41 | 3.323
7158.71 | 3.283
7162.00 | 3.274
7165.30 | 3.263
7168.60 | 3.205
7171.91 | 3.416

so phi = 0.110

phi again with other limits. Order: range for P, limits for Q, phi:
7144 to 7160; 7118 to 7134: 0.008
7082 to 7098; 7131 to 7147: -0.018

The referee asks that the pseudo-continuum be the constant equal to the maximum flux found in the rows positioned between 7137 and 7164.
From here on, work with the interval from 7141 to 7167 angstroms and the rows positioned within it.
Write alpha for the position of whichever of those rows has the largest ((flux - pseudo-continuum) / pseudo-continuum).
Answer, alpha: 7155.41 angstroms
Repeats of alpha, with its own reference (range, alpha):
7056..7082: 7073.50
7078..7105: 7099.61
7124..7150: 7138.95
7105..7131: 7112.70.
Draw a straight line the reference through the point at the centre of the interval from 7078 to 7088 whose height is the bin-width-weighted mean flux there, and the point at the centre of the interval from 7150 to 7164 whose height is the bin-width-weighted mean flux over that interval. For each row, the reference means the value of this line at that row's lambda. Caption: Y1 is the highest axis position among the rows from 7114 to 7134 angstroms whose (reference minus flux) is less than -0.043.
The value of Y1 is 7115.98 angstroms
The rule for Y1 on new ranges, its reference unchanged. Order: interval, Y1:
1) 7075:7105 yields 7099.61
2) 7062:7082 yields 7073.50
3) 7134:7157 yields 7155.41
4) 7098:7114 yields 7112.70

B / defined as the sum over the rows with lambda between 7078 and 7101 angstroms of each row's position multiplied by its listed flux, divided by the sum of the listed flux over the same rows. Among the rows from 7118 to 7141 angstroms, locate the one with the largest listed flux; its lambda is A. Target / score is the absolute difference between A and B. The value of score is 49.1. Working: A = 7138.95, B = 7089.9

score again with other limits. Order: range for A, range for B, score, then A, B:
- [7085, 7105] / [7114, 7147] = 31.1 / 7099.61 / 7130.8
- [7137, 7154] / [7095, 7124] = 29.6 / 7138.95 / 7109.3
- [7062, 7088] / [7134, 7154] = 70.2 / 7073.50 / 7143.7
